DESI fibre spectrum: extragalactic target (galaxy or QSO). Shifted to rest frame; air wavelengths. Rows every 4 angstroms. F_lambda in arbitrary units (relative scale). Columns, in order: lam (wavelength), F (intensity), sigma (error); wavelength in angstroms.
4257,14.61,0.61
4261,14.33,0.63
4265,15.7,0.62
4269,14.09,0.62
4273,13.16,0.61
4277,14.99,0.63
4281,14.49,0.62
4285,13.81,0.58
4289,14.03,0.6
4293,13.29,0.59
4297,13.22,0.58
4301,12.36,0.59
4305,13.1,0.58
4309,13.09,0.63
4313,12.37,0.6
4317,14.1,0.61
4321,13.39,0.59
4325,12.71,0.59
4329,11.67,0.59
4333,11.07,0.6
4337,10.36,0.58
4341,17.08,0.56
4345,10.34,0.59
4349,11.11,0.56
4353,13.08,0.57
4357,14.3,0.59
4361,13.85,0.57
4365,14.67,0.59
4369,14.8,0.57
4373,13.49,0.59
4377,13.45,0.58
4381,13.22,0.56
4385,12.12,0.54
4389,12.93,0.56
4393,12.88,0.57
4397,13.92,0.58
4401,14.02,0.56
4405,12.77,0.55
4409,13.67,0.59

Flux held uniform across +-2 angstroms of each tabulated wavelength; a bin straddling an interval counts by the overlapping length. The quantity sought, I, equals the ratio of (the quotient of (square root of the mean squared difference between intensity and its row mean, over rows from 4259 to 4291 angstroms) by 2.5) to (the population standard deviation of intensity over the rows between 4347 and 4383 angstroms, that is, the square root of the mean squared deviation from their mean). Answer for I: 0.28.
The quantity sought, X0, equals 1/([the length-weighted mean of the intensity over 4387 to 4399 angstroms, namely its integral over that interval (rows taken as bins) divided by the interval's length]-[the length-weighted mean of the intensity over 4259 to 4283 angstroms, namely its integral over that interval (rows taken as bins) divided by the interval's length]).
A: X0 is -0.8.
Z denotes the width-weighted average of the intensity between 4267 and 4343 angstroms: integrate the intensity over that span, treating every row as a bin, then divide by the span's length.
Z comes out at 13.3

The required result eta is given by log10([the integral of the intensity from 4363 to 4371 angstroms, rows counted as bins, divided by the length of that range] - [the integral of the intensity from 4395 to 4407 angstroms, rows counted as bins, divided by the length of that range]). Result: 0.07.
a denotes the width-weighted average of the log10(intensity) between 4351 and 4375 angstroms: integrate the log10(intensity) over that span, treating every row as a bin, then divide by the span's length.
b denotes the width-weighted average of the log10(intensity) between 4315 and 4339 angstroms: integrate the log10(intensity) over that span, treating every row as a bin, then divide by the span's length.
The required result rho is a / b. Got 1.06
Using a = 1.15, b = 1.08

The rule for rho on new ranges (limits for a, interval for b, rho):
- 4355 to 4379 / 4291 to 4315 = 1.03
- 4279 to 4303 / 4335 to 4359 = 1.03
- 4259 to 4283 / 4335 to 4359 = 1.06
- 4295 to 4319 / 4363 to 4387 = 0.98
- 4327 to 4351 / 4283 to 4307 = 0.95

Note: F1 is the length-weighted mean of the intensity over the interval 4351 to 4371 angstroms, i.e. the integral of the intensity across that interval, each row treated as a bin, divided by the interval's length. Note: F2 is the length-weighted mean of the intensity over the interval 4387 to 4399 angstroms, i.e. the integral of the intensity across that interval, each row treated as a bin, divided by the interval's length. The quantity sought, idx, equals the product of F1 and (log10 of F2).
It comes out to 15.9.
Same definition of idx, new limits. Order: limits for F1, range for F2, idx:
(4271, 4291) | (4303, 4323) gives 15.8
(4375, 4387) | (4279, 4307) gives 14.6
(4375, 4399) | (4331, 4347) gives 14.2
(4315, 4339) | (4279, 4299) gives 13.9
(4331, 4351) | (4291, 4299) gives 13.5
